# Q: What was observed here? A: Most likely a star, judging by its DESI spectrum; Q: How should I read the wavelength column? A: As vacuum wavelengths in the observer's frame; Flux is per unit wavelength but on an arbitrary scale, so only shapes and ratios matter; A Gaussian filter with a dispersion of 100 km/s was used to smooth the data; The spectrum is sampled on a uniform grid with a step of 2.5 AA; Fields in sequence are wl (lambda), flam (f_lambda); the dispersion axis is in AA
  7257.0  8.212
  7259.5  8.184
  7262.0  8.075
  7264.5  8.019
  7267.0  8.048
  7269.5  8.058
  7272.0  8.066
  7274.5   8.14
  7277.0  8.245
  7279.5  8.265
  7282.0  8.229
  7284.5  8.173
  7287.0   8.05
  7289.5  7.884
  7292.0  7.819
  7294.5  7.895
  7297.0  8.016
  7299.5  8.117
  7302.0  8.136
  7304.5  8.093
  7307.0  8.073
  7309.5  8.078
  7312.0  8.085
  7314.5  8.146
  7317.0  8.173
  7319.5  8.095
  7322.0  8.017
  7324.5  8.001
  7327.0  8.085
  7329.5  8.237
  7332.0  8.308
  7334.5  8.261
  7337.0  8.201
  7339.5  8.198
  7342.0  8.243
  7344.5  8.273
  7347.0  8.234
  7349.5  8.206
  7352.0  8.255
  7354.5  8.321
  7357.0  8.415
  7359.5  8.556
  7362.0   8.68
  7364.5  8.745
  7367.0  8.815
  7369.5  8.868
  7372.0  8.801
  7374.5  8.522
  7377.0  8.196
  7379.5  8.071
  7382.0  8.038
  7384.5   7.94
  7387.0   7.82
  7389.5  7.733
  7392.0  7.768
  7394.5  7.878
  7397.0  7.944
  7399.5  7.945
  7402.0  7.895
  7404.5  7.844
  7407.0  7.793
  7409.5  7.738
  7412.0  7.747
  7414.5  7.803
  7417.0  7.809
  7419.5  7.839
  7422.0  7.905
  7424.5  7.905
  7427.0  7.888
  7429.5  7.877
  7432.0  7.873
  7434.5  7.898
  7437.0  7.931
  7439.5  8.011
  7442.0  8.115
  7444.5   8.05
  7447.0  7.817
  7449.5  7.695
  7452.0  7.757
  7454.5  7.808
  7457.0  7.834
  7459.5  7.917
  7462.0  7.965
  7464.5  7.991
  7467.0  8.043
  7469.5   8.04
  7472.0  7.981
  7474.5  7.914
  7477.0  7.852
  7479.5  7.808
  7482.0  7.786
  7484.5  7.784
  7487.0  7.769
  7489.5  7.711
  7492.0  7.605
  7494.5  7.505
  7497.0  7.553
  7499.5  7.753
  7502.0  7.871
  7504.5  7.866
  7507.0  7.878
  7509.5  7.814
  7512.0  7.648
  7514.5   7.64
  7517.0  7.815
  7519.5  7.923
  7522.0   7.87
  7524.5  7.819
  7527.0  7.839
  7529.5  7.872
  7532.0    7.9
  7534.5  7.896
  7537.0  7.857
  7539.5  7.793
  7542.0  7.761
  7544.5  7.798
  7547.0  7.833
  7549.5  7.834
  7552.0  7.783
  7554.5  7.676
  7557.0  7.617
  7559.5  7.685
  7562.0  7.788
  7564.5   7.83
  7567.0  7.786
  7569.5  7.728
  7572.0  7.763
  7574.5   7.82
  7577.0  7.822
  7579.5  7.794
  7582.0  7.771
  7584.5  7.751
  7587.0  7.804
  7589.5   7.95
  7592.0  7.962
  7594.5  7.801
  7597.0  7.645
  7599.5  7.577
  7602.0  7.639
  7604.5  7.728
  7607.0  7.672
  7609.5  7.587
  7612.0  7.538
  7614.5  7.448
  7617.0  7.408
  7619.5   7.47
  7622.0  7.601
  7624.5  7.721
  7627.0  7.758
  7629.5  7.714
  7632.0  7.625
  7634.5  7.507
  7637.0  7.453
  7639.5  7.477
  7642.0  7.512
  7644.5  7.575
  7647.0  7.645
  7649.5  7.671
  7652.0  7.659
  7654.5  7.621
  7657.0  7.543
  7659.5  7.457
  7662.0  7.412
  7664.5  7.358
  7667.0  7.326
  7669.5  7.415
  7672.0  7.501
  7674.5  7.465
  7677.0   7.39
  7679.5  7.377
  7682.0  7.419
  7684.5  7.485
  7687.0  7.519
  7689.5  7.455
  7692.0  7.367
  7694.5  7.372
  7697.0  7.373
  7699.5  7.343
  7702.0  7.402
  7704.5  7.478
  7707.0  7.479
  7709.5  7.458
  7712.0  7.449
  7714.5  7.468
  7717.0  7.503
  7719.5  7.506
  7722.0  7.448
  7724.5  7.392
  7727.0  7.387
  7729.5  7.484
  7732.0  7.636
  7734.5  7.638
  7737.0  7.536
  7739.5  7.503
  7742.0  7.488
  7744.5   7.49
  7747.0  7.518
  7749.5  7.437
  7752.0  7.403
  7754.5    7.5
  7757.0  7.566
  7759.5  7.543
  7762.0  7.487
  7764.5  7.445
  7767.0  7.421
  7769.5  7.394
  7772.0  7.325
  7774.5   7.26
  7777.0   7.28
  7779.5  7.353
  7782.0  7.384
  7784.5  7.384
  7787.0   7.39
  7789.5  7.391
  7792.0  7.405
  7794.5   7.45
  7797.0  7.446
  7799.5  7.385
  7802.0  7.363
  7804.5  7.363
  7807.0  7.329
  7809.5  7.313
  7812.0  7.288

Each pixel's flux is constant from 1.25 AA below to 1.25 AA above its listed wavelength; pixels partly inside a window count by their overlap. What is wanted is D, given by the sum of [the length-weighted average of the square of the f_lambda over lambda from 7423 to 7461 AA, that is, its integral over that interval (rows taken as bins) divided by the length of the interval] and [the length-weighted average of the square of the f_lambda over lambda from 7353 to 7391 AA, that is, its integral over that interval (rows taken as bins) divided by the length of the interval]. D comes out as 132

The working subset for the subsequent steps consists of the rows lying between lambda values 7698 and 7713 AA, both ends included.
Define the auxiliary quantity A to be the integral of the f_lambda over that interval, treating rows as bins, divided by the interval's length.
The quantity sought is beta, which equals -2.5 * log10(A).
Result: -2.18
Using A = 7.4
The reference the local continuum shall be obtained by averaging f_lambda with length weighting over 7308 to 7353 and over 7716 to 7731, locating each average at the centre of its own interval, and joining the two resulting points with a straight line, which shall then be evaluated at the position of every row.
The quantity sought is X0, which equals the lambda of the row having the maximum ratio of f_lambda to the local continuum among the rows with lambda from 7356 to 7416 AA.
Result 7369.5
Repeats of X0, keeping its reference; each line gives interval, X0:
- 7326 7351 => 7332.0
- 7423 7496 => 7442.0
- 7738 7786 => 7757.0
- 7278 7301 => 7279.5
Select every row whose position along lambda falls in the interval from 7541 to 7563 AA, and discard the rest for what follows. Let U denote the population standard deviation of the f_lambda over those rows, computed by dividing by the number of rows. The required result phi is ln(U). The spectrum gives -2.6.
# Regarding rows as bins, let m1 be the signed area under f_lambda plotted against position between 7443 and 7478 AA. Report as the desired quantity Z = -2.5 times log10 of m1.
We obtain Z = -6.1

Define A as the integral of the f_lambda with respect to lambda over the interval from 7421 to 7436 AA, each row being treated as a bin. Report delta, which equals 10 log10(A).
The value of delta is 20.7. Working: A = 118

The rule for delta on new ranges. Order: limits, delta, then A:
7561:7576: 20.7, 117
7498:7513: 20.7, 117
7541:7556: 20.7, 117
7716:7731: 20.5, 112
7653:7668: 20.5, 112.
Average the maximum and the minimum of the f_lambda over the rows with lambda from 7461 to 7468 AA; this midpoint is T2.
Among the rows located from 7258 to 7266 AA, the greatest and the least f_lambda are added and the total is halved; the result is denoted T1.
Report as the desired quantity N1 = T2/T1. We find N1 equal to 0.99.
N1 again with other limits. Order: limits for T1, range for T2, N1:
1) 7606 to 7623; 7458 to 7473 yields 1.06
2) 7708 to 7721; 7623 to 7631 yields 1.03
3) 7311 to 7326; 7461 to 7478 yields 0.98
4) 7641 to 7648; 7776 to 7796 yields 0.97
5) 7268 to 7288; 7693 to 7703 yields 0.90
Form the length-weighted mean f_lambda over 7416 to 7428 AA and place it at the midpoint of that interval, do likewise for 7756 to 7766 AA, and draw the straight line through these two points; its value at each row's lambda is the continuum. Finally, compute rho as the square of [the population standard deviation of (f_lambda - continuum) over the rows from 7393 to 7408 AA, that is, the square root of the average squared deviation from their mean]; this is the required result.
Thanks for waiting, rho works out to 0.003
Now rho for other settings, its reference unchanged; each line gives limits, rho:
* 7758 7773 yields 0.004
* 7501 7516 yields 0.010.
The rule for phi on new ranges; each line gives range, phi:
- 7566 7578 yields -3.3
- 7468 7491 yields -2.3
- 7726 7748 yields -2.6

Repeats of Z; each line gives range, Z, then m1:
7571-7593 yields -5.6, 172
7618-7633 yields -5.1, 115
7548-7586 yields -6.2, 295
